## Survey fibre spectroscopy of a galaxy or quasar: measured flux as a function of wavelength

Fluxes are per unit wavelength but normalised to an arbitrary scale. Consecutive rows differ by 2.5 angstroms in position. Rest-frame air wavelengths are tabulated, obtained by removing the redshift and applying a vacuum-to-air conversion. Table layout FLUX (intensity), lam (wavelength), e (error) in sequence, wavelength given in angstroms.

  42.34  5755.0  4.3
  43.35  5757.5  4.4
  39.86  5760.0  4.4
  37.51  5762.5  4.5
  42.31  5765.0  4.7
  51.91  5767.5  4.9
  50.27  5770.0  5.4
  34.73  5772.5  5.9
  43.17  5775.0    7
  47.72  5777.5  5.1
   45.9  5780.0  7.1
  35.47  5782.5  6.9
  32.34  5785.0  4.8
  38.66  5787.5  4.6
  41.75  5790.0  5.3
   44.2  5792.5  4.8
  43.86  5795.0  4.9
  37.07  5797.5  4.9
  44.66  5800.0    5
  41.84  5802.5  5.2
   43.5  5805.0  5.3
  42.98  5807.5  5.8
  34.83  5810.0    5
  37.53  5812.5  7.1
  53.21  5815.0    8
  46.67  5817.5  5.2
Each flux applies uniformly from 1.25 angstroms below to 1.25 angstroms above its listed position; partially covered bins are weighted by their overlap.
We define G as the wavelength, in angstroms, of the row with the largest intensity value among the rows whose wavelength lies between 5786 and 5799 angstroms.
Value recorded 5792.5 angstroms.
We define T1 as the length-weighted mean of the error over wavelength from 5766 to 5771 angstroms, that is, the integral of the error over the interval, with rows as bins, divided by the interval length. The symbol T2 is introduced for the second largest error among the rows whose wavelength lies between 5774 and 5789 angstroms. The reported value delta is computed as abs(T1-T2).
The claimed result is 1.9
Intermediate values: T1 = 5.1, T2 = 7.00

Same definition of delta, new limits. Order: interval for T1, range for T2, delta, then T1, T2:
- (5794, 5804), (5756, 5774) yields 0.4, 5.0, 5.40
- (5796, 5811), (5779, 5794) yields 1.7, 5.2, 6.90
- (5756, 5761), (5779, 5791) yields 2.5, 4.4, 6.90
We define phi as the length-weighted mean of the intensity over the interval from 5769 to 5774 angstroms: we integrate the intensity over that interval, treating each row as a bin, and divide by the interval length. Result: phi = 42.1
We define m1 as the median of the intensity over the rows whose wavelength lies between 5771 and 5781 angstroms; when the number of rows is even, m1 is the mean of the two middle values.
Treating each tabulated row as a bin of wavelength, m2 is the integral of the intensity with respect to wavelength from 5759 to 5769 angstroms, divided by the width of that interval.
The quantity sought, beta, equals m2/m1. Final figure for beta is 0.97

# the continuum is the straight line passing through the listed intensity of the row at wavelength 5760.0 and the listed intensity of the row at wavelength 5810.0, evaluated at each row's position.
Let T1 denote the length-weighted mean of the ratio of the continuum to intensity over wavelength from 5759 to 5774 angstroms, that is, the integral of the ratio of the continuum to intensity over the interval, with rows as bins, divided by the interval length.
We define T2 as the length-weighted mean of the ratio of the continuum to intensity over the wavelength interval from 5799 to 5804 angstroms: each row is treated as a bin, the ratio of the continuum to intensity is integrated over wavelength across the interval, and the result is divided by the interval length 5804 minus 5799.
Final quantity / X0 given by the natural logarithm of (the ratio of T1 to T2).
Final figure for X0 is 0.12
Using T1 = 0.94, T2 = 0.83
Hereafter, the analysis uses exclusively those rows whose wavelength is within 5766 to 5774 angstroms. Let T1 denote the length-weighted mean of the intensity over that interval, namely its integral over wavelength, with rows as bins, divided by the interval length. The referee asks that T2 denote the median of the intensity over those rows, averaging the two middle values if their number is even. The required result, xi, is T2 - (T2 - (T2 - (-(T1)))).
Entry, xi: 96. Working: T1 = 45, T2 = 50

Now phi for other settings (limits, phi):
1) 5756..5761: 41.7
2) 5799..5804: 43.2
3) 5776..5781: 46.7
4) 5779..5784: 40.0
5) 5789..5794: 43.1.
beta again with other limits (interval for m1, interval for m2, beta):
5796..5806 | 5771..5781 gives 1.01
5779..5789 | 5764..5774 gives 1.21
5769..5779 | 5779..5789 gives 0.84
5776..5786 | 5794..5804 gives 1.03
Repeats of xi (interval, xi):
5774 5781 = 92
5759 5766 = 80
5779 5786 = 73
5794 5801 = 86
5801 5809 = 86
